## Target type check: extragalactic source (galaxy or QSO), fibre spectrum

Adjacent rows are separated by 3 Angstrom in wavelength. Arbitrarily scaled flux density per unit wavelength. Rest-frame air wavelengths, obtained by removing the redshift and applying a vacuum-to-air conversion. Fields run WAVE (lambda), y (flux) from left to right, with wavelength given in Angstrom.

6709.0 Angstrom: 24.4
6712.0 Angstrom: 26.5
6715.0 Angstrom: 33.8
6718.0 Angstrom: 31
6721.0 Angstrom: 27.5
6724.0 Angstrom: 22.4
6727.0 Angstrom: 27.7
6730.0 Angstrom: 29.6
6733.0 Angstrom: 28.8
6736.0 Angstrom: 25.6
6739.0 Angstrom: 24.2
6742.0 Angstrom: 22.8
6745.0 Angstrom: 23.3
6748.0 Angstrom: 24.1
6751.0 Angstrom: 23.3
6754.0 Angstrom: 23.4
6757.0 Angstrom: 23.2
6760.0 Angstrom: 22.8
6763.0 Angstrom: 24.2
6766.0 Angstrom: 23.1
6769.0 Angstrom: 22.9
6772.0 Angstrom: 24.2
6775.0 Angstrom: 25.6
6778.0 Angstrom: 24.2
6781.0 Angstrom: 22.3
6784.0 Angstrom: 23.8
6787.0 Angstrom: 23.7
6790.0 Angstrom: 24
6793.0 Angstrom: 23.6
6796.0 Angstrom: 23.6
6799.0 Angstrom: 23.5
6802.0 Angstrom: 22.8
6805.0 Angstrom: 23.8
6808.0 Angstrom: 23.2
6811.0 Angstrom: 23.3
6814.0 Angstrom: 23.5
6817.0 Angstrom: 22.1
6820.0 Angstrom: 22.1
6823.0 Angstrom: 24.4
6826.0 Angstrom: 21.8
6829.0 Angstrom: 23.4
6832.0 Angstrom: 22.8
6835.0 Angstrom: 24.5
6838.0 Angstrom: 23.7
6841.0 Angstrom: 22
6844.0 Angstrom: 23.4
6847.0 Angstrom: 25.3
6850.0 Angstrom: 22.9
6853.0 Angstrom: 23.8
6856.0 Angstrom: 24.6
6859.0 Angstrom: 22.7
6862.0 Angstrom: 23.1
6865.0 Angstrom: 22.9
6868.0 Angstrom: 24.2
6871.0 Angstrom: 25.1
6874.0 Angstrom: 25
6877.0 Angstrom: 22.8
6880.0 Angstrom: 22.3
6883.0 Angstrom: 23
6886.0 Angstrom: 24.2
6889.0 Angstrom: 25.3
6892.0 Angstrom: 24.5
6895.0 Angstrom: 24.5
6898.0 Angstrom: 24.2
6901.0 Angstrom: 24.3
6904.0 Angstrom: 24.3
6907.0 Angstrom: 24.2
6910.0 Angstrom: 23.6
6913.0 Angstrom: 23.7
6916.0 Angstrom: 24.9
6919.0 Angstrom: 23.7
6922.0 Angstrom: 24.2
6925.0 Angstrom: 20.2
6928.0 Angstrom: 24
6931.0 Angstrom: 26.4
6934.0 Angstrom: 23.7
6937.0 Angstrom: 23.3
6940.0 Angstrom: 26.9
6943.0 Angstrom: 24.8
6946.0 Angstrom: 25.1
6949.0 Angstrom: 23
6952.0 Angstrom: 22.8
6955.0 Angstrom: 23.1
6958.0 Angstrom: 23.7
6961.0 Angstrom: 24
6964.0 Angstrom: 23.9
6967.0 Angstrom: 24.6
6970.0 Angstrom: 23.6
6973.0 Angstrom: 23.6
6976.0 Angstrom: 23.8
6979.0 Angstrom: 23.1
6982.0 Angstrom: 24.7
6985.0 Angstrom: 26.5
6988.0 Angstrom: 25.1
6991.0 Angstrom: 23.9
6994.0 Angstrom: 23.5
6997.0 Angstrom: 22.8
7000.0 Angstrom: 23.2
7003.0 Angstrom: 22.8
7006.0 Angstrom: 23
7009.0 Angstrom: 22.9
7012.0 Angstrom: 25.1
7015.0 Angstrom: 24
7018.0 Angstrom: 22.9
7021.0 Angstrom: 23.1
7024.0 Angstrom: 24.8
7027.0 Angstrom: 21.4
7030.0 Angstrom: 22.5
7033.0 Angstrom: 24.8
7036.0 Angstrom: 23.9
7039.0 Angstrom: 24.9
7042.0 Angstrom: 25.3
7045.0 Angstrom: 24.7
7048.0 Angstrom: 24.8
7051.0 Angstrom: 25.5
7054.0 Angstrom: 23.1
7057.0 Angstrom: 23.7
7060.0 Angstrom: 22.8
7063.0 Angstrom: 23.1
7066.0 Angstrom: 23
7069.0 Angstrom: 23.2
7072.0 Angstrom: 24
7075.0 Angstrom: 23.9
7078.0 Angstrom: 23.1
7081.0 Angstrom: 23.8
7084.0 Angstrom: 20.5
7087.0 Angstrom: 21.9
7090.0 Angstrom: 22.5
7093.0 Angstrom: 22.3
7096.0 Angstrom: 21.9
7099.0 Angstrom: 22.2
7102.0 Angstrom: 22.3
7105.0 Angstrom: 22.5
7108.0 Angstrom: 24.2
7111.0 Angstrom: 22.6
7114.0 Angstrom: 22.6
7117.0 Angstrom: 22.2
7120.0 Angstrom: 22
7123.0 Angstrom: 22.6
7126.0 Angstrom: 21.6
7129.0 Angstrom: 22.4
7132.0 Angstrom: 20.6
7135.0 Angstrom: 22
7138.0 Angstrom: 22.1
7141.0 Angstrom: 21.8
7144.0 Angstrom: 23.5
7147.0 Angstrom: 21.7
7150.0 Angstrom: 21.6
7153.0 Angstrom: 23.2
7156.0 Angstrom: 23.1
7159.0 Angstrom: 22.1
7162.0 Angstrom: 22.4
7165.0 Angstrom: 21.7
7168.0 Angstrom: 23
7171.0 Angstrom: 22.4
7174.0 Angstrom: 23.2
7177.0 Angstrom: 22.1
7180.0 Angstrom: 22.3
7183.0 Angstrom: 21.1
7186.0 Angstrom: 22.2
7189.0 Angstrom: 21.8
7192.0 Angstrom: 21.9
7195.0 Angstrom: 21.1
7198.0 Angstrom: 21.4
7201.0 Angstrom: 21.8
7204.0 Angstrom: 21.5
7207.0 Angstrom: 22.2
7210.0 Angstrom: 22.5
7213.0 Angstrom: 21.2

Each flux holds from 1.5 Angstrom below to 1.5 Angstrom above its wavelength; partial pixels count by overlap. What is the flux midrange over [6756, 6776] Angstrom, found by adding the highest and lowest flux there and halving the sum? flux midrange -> 24.2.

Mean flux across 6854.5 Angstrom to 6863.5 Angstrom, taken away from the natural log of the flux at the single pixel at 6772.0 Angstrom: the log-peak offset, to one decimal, -20.3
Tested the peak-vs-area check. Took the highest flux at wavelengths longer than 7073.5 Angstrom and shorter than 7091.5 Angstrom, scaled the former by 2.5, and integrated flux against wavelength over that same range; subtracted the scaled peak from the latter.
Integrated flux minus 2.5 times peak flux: 347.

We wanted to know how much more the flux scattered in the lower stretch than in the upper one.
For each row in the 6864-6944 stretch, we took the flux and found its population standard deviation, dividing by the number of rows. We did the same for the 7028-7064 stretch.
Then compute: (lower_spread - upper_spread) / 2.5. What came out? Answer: 0.1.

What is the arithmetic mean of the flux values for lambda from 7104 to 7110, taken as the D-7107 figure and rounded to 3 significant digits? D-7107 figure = 23.4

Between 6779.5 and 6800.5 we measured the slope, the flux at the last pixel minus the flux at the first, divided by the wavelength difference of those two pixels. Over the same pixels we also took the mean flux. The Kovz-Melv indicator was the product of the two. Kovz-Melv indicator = 1.6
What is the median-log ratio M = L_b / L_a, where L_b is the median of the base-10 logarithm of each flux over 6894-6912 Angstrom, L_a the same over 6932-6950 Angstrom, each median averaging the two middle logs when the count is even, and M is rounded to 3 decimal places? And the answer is 1.000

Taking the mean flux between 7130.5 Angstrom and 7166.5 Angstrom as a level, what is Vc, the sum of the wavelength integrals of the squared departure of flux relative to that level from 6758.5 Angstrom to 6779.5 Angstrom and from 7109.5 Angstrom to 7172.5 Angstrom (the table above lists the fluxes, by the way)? 106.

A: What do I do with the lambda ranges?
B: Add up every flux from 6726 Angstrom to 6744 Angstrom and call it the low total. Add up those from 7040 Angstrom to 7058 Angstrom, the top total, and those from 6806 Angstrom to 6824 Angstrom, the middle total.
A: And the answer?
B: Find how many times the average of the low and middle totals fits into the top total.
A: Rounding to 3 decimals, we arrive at 0.990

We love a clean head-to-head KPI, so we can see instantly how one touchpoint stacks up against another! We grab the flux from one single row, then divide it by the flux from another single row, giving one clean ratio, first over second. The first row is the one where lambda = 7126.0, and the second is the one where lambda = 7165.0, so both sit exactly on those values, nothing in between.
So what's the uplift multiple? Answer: 1.00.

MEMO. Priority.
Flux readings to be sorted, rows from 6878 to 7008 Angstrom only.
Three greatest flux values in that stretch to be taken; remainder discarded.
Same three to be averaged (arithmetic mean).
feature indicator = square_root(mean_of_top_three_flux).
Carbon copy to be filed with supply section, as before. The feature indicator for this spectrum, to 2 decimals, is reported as 5.16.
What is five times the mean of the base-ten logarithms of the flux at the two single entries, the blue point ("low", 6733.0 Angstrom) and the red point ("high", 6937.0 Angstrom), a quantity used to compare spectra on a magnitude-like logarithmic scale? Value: 7.07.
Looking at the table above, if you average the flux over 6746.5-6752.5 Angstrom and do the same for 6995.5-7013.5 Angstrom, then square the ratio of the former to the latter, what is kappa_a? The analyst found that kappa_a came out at 1.03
